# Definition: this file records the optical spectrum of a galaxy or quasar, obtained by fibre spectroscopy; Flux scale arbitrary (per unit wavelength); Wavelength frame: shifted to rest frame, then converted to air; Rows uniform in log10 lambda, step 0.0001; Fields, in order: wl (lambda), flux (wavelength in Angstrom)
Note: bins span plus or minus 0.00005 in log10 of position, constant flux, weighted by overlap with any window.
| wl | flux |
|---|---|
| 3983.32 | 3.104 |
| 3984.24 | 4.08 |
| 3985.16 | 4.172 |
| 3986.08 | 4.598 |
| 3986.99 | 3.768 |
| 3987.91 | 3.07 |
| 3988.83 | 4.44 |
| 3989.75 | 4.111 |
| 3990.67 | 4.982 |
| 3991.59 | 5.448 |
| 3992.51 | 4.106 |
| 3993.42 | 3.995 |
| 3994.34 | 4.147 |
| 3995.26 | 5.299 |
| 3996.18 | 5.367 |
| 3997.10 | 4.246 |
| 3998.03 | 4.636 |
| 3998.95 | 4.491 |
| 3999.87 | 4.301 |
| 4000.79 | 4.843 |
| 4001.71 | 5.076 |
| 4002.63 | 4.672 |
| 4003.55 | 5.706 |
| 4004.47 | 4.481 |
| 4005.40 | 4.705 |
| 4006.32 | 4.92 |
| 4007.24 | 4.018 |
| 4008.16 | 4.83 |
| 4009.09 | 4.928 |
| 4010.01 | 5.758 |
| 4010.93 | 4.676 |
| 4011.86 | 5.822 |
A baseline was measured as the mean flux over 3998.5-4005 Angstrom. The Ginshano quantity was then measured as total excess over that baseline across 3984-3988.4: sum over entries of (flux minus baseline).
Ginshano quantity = -4.3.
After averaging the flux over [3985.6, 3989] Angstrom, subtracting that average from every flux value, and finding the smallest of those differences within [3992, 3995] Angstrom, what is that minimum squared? 0.00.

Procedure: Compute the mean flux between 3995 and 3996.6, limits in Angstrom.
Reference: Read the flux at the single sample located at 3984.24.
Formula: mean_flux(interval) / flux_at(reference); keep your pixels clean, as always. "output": 1.31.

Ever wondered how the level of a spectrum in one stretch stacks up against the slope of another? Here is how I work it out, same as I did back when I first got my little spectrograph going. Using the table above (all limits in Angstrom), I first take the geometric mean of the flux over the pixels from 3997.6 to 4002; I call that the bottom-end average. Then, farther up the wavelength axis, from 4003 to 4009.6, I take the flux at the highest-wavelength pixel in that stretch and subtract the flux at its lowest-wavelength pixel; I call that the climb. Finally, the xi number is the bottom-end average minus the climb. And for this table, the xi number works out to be 5.4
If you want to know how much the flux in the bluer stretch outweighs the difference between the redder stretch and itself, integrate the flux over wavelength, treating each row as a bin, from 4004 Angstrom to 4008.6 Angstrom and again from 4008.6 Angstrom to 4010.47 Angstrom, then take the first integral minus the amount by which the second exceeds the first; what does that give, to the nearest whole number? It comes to 32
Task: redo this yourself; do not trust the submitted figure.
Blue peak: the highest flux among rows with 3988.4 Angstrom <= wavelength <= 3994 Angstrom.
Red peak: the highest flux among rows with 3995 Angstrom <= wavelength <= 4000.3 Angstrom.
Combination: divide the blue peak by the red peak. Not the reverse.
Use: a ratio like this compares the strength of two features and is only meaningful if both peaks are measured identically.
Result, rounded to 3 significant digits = 1.02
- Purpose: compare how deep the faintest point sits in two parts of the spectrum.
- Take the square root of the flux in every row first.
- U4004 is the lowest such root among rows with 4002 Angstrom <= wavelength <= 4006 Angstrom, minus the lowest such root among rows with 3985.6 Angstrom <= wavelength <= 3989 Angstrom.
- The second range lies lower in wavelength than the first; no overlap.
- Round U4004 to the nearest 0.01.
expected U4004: 0.36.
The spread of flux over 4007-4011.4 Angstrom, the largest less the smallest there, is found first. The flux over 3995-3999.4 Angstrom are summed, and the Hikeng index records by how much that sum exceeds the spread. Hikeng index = 22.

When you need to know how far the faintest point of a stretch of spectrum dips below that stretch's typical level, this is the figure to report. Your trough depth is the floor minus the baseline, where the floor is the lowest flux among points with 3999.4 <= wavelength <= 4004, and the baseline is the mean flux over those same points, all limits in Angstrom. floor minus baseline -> -0.62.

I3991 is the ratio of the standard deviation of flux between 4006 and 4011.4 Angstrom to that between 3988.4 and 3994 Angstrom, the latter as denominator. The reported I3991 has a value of 1.0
